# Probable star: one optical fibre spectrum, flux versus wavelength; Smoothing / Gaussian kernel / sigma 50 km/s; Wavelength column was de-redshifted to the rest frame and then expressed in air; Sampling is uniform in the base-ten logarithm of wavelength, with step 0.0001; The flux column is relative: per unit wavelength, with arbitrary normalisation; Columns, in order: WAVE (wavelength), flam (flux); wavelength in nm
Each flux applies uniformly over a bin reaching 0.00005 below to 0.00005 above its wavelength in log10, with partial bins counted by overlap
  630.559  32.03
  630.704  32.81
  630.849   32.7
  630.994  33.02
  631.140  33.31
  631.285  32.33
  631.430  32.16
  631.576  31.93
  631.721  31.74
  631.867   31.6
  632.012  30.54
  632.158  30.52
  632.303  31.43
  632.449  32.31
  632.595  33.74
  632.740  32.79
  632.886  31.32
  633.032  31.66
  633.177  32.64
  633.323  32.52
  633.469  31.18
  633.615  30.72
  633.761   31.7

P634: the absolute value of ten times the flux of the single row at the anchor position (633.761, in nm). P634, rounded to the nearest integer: 317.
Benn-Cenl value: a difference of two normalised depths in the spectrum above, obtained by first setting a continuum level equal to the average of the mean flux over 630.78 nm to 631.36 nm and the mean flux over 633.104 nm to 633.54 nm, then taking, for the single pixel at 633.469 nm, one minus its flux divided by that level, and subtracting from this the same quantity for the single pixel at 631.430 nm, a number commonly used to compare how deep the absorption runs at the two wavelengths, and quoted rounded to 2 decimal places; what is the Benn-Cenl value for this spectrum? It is 0.03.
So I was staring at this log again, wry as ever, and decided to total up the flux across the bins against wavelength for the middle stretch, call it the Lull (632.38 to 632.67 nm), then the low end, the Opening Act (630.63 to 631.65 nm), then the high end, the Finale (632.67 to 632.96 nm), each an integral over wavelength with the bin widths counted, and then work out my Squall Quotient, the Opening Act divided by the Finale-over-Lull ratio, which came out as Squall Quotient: 34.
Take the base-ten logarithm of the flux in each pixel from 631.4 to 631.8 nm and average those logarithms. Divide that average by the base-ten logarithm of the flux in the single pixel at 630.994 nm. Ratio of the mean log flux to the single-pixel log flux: 0.99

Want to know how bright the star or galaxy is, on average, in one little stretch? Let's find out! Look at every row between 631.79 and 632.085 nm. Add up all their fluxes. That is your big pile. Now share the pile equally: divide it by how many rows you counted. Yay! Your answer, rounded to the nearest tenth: 31.1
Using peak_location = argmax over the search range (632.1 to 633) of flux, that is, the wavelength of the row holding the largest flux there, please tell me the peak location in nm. 632.595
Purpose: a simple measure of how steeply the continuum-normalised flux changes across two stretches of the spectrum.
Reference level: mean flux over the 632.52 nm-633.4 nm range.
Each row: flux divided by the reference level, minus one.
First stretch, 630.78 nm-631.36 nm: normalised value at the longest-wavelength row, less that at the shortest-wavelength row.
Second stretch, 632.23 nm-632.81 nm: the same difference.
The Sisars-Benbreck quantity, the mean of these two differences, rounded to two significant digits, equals 0.015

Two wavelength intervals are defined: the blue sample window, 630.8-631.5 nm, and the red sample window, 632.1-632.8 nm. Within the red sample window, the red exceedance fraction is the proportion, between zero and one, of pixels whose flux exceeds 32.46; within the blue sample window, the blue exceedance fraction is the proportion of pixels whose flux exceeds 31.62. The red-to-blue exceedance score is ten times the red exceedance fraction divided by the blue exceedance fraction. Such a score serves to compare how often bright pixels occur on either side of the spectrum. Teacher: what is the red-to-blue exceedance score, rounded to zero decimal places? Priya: 4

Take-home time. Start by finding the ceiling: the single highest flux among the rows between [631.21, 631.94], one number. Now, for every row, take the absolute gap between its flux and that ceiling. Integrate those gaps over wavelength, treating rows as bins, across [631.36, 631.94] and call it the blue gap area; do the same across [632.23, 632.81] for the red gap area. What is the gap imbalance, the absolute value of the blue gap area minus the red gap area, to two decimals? 0.13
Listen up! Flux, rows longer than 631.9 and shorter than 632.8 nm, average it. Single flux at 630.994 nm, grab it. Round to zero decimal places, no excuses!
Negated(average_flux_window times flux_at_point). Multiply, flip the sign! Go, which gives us -1053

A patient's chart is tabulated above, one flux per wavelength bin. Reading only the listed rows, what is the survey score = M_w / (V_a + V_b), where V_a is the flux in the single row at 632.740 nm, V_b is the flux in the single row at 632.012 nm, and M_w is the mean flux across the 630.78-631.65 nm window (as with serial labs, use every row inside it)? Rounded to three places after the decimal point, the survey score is 0.514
